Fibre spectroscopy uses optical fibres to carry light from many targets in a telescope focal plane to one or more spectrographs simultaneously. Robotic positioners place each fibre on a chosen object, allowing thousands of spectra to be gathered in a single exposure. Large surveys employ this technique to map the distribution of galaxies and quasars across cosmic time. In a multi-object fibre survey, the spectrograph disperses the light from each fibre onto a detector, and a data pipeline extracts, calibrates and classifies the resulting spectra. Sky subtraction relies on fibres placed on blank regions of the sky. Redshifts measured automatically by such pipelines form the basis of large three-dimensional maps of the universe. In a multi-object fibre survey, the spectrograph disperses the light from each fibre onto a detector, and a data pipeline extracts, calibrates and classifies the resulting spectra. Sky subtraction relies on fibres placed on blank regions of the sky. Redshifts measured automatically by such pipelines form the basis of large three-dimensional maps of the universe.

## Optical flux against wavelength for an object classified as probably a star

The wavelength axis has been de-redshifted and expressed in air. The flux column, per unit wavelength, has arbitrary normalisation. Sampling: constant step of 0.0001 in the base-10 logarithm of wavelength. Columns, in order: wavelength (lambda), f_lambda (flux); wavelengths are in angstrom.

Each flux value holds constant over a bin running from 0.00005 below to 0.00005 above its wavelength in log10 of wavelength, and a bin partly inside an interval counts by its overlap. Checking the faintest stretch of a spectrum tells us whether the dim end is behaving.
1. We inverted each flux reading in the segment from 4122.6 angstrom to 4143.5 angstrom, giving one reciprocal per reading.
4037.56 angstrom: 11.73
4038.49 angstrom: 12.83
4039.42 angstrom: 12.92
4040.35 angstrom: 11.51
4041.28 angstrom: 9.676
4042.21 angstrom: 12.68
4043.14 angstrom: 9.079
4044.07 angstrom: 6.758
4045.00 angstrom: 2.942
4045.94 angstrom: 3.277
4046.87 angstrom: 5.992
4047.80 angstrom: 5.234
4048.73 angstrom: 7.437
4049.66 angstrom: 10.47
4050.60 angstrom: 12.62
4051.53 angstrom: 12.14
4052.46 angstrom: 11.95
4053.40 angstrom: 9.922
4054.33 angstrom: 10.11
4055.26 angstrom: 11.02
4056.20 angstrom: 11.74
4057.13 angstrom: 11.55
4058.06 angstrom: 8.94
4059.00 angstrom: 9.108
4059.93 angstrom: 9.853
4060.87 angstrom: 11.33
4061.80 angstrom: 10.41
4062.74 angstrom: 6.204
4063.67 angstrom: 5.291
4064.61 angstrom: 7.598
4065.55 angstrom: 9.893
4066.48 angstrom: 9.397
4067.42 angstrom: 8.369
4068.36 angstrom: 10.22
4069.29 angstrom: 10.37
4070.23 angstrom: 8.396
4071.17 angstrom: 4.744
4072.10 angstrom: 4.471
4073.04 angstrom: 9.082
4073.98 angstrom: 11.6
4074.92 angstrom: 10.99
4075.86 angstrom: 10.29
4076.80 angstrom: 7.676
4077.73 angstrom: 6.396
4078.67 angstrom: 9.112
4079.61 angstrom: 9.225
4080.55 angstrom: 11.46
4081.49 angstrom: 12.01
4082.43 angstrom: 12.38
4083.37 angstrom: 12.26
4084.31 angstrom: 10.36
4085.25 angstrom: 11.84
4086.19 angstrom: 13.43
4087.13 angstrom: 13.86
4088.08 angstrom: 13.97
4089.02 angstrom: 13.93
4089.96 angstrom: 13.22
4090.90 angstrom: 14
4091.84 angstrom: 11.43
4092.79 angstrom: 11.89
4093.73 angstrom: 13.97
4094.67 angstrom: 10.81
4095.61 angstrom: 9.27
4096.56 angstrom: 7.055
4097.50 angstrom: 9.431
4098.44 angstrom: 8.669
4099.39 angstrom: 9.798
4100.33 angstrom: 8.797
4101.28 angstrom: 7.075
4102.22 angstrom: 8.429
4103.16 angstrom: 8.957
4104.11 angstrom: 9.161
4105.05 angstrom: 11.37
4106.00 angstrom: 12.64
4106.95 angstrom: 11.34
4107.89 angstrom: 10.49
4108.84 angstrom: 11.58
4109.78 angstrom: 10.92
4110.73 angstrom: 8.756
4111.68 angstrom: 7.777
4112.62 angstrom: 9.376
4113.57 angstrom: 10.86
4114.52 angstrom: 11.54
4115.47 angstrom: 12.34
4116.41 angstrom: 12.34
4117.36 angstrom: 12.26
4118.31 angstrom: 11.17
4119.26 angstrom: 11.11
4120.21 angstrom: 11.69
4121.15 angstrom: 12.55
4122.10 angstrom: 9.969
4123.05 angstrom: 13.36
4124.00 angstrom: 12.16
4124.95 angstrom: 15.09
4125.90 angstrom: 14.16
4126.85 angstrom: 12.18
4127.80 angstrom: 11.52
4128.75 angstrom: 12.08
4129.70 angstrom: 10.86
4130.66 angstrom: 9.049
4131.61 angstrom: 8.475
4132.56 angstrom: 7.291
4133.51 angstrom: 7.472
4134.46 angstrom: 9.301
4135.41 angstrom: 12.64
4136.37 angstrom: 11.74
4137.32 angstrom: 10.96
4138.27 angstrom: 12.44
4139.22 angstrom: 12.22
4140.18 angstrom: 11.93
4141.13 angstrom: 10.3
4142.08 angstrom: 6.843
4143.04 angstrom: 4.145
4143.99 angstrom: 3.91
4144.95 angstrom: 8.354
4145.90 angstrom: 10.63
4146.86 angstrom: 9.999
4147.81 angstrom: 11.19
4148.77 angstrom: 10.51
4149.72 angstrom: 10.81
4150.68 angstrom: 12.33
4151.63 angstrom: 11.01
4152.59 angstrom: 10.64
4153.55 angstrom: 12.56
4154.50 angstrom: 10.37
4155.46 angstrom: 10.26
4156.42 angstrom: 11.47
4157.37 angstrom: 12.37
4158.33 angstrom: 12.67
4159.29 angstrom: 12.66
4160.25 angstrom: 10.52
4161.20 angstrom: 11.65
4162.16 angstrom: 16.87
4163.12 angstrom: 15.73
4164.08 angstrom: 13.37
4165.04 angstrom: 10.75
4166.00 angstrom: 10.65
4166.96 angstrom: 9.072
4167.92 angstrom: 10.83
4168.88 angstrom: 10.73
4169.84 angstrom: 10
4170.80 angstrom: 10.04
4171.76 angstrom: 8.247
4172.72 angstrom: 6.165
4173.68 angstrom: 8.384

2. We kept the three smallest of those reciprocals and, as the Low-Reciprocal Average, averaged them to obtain 0.071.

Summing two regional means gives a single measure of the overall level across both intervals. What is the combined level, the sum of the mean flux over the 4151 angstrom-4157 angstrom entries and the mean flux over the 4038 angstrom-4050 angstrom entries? 19.6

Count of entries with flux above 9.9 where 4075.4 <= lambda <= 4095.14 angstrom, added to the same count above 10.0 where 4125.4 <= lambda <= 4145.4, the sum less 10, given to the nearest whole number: 19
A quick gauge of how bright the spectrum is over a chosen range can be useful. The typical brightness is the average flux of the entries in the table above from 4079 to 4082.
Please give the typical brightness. 11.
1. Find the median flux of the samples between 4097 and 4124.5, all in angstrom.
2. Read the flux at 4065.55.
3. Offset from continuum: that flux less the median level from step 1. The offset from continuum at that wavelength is -1.0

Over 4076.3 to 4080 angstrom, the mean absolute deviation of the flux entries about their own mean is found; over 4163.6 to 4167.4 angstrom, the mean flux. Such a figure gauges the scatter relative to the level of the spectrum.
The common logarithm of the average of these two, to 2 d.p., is 0.78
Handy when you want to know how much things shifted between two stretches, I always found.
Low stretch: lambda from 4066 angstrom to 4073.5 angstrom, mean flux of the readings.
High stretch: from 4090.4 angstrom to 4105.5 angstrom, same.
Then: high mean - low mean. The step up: 1.9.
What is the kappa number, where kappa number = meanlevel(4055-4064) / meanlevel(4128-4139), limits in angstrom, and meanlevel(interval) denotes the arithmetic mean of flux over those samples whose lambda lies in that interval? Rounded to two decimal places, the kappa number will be 0.93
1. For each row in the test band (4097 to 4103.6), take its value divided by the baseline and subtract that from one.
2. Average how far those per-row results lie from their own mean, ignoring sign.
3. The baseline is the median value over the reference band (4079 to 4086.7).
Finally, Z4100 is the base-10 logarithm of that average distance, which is -1.3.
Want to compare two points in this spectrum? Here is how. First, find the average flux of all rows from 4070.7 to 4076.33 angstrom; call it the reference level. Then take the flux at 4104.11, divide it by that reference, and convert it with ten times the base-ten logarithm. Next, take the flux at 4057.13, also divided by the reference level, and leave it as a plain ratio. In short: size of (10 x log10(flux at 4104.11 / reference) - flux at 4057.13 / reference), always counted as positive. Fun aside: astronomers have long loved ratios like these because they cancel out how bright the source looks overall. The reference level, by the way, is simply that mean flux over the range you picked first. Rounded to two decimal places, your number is 1.04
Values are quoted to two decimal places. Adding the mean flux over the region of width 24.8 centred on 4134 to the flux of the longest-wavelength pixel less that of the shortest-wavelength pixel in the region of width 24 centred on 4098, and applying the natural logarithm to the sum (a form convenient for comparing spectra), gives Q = 2.06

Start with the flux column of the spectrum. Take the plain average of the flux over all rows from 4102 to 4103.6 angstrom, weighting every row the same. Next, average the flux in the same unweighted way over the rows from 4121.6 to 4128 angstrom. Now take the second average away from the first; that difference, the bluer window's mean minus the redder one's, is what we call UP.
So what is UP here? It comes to -3.9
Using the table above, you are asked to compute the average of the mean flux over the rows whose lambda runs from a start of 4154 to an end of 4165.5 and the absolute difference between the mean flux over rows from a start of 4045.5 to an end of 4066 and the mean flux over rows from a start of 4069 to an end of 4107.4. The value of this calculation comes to 6.8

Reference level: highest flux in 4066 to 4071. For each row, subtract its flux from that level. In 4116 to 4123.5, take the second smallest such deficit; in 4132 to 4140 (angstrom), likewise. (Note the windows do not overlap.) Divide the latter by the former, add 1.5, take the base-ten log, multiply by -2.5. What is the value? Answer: -1.0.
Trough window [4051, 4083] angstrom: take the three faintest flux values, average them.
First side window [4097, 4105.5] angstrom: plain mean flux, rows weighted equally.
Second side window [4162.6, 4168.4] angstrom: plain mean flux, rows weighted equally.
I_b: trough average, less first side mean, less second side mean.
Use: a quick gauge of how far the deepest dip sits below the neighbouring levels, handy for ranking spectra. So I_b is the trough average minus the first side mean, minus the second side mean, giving -16.0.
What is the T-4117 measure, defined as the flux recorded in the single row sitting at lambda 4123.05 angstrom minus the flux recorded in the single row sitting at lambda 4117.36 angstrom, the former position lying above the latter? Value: 1.1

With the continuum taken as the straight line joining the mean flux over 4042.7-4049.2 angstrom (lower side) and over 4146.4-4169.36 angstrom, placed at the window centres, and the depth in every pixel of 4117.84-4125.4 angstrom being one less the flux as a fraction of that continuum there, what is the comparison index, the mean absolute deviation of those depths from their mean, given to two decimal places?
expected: 0.11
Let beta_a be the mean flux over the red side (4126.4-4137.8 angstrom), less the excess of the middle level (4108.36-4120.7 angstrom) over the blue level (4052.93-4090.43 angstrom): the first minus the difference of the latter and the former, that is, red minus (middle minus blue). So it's 9.4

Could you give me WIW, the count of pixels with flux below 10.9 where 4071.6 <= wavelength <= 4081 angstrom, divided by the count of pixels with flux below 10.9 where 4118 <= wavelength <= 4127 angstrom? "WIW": 7.0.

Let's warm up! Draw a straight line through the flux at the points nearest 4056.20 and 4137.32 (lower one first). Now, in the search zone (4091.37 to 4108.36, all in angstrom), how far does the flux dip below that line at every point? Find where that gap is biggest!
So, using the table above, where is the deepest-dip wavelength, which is 4096.56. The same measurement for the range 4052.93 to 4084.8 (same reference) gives 4072.10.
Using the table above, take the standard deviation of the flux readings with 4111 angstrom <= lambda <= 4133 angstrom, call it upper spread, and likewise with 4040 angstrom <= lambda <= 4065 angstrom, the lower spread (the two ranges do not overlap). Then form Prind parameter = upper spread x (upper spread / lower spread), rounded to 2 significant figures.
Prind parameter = 1.3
